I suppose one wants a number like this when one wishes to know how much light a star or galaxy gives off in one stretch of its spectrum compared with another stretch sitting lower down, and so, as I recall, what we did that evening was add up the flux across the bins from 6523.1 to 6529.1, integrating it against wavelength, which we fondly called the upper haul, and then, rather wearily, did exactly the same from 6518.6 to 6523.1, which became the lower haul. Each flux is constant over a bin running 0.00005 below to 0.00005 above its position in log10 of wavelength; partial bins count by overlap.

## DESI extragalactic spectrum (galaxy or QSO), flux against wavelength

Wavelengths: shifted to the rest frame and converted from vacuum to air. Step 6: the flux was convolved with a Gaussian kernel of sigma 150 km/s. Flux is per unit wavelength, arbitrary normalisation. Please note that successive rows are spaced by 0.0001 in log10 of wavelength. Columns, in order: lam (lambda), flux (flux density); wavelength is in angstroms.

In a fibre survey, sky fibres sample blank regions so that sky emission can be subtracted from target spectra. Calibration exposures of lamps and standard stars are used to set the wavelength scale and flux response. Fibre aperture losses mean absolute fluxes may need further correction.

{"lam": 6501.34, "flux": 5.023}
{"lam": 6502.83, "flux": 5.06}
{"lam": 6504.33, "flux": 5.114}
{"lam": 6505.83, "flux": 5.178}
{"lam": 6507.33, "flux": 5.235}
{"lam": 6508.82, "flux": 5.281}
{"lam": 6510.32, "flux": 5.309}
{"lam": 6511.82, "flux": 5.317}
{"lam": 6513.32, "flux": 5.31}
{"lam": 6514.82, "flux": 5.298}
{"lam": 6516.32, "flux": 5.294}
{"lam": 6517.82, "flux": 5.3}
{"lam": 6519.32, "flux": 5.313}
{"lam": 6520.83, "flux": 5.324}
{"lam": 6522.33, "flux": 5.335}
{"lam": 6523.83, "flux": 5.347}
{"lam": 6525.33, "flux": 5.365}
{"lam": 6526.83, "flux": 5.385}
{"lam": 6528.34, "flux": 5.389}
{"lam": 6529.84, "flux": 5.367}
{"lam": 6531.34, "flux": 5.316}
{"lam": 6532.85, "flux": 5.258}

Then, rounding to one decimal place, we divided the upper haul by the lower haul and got 1.3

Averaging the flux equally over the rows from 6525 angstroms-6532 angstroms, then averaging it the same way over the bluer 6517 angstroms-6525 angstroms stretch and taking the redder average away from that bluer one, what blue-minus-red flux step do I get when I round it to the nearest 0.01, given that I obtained -0.04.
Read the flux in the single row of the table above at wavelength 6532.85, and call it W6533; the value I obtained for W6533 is 5.258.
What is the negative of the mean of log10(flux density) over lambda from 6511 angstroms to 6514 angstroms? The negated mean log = -0.725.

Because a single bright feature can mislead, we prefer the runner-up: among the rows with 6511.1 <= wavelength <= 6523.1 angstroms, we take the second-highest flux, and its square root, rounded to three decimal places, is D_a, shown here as 2.307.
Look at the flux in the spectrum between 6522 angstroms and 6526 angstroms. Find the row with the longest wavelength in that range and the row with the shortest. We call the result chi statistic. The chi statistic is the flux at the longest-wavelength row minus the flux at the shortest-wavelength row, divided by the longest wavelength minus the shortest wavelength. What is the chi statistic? 0.0100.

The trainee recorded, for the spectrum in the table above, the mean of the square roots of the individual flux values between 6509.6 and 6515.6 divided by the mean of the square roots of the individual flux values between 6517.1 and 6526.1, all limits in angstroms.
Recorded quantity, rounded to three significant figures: 0.998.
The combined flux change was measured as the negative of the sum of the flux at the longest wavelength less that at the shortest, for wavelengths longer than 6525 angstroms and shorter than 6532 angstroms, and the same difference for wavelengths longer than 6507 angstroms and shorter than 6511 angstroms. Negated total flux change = -0.025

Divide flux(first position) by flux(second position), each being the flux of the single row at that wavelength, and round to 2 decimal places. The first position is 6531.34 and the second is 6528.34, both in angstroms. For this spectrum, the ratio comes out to 0.99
